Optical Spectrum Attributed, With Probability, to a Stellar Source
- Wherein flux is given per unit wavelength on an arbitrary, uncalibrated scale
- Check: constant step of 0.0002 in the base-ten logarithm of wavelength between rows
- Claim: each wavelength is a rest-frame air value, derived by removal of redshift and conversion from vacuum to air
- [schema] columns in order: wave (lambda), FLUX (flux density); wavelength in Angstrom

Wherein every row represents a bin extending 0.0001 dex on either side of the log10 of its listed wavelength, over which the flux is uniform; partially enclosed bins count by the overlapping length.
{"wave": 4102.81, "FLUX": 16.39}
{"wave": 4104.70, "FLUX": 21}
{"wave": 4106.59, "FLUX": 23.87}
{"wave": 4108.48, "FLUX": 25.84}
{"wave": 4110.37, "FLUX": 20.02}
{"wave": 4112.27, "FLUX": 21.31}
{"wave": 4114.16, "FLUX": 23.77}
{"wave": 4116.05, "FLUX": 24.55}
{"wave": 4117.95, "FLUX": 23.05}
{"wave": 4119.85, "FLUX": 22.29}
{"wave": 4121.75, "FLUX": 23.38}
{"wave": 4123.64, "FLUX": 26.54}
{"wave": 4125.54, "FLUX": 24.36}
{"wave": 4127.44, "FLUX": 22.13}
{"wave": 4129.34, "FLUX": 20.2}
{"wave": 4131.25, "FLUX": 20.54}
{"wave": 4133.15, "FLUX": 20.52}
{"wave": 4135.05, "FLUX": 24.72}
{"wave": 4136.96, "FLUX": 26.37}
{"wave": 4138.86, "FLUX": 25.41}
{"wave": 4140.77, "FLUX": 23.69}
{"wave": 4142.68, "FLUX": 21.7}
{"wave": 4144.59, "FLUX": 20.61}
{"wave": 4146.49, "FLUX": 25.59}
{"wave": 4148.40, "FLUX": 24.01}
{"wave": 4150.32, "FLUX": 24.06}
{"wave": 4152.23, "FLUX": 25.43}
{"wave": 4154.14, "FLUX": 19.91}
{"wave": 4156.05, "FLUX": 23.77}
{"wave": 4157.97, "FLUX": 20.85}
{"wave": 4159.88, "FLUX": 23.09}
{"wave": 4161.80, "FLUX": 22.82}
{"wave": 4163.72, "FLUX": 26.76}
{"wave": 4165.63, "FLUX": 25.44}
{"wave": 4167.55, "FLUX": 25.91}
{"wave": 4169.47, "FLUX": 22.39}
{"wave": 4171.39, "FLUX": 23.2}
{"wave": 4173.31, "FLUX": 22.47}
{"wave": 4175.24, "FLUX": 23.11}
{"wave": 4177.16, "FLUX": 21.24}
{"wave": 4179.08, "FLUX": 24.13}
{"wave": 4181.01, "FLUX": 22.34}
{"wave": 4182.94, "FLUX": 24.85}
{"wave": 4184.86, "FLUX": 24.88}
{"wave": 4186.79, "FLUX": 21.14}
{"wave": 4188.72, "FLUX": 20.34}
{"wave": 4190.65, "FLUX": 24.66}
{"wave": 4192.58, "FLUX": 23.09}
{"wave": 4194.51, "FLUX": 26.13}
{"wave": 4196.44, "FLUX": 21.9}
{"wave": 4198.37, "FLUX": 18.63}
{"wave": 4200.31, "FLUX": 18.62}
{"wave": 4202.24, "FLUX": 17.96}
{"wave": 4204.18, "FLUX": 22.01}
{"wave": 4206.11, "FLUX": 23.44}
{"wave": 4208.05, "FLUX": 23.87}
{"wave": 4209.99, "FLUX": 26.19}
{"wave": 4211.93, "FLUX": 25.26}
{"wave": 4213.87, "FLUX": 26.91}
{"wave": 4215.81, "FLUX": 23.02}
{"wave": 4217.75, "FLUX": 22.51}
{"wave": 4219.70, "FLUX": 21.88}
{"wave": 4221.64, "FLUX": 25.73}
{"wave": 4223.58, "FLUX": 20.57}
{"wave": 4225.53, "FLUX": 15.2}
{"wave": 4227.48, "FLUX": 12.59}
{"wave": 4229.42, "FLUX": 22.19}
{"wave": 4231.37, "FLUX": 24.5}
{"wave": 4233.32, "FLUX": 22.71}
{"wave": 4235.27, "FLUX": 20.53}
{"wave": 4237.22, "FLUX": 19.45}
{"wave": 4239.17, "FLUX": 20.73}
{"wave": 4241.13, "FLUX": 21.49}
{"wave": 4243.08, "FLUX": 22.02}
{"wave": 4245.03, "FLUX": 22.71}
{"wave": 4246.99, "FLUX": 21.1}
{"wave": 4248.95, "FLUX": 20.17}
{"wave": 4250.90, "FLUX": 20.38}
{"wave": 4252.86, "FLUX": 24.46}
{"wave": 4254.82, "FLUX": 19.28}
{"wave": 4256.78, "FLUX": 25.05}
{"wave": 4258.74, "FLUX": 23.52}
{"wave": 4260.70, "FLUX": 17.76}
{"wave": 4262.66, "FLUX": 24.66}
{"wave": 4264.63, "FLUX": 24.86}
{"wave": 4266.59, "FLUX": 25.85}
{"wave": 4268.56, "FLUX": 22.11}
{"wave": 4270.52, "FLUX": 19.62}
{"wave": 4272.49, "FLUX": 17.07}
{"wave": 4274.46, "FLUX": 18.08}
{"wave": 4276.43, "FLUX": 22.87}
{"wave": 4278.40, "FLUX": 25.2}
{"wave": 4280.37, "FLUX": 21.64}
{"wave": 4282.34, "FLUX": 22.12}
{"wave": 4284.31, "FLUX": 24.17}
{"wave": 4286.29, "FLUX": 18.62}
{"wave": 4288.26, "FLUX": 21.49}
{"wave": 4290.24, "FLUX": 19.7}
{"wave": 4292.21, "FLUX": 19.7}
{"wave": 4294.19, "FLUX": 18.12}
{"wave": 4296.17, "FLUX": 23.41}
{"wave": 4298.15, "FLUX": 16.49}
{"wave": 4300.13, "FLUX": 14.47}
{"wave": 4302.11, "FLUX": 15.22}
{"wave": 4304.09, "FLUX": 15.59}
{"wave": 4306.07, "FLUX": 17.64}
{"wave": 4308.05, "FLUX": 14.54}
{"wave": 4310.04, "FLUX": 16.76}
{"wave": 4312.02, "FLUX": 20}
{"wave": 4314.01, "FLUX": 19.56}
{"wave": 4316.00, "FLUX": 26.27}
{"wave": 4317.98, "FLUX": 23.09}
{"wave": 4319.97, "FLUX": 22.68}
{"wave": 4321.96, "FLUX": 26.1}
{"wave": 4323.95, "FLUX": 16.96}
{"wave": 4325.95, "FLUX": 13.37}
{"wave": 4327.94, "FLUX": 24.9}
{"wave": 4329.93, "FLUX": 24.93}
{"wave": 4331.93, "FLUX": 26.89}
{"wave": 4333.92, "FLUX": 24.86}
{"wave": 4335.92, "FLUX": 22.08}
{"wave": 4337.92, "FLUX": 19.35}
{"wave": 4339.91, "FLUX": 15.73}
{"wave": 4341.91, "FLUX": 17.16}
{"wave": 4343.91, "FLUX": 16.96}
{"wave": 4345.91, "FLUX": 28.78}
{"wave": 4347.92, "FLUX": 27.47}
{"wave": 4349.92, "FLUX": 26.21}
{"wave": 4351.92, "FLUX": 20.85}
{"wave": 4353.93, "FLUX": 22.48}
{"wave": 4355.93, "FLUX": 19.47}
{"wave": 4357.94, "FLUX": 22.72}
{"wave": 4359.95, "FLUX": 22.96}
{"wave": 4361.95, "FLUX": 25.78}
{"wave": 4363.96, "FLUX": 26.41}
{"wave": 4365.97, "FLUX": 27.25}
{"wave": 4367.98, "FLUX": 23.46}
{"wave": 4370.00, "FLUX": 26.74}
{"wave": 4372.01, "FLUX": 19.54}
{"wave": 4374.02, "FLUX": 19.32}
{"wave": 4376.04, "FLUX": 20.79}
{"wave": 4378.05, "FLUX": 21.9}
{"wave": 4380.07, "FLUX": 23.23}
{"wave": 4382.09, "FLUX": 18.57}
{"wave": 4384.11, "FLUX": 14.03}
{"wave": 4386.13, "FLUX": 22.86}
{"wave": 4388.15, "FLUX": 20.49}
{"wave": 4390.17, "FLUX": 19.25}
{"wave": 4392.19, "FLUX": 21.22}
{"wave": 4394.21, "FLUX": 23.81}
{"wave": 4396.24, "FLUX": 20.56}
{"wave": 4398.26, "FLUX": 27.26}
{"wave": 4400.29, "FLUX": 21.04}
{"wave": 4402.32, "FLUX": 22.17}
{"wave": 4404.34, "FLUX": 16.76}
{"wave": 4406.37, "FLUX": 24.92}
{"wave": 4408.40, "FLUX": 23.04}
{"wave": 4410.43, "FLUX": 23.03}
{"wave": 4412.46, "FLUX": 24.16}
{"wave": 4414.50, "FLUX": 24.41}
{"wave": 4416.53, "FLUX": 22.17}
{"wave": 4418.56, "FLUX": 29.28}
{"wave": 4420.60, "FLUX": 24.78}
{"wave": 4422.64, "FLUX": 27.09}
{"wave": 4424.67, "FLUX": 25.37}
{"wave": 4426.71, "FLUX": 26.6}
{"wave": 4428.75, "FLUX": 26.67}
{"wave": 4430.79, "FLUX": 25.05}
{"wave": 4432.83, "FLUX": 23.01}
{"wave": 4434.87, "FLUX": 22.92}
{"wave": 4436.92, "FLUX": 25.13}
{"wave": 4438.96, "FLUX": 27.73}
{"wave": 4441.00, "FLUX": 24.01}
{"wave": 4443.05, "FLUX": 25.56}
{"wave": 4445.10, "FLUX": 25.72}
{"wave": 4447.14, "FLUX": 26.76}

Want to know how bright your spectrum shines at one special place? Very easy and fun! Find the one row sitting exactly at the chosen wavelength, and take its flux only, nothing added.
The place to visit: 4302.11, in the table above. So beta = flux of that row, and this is 15.22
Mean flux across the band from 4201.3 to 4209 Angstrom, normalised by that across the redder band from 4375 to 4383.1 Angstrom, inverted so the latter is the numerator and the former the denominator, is 0.97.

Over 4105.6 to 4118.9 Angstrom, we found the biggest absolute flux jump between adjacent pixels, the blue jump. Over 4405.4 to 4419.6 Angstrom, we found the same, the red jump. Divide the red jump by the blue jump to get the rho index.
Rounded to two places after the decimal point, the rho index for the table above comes 1.22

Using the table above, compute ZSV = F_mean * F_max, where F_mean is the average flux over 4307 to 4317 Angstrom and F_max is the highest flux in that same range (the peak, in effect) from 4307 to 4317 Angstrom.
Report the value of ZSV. 510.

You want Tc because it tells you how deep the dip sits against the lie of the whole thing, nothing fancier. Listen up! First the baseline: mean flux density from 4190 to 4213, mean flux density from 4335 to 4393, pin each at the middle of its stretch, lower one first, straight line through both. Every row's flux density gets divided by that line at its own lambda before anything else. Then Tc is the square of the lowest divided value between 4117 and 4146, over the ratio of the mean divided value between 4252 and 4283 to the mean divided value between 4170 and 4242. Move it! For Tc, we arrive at 0.76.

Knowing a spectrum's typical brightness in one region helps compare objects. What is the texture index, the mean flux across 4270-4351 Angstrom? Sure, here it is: 20.6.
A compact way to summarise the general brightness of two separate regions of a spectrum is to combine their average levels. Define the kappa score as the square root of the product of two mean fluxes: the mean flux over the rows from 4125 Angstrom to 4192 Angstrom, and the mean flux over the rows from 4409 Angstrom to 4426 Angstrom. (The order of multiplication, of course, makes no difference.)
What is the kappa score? 24.1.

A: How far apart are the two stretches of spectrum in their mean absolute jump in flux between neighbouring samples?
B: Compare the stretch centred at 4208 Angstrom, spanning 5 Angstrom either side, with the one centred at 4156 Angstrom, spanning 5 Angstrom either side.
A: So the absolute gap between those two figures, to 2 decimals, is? 2.36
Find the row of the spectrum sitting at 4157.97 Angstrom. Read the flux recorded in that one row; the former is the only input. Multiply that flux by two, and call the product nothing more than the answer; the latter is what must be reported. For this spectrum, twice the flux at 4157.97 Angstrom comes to 42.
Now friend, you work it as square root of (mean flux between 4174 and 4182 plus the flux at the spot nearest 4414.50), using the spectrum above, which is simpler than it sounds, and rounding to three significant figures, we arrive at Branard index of 6.86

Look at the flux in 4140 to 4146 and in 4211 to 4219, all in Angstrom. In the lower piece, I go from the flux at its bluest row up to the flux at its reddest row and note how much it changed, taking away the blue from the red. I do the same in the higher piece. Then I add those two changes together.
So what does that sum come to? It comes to -6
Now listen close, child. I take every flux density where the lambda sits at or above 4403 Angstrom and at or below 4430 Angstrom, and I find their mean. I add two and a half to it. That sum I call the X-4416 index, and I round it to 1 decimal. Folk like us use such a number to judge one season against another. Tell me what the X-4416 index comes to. 27.0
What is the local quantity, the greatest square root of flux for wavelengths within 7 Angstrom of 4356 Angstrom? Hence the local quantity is 5.12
